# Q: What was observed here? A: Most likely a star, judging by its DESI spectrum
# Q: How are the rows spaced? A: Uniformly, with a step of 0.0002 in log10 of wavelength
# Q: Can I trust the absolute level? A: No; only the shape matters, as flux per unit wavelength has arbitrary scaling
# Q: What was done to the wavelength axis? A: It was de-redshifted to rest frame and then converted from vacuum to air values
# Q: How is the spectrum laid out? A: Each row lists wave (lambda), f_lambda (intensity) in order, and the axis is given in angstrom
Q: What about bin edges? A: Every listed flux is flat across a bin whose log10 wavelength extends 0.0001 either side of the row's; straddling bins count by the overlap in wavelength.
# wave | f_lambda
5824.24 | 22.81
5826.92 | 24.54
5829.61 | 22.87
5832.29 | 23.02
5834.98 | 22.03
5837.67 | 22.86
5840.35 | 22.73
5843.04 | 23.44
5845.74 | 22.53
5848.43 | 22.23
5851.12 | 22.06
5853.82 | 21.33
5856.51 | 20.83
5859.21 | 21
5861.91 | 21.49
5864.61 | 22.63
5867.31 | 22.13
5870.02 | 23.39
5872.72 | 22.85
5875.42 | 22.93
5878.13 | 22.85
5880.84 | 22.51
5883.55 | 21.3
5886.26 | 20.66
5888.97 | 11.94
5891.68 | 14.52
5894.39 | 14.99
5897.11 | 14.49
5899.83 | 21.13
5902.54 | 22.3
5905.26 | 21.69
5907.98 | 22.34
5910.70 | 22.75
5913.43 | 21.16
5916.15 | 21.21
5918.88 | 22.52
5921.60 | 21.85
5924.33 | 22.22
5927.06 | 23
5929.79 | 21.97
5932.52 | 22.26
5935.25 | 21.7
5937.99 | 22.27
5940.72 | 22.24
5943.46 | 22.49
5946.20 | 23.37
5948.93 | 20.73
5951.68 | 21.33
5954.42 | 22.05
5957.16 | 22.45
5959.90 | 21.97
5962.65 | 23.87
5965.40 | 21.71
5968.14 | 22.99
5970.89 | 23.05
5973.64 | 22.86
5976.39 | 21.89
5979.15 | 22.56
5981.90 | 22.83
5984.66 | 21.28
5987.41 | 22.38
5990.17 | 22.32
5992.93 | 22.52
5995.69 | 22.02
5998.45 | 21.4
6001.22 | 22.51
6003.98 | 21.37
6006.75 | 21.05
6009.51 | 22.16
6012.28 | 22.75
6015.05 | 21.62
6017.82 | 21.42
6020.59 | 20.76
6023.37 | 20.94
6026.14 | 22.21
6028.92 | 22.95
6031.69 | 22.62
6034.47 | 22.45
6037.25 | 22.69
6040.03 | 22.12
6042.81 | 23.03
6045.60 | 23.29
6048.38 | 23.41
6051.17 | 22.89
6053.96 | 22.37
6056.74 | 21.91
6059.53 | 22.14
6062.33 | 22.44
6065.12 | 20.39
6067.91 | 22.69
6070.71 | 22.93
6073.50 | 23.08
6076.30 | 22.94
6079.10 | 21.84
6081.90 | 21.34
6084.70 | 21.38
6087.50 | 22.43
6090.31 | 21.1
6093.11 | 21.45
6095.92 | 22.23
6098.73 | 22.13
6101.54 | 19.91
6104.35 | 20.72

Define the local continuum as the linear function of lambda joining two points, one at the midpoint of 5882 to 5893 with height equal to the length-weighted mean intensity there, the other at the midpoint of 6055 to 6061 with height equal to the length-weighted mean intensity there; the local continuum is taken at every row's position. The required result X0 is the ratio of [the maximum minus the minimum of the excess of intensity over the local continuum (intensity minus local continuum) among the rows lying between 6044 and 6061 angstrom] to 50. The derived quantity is 0.035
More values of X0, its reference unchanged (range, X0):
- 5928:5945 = 0.013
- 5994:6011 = 0.032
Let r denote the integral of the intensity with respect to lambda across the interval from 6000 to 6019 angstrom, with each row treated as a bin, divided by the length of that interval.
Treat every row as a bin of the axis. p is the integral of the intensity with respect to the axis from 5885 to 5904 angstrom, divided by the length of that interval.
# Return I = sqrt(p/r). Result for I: 0.89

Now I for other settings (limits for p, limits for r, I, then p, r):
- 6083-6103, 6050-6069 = 0.99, 21.5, 22.1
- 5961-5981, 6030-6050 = 1.00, 22.7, 22.8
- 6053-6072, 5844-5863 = 1.01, 22.1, 21.7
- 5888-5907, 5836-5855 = 0.88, 17.5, 22.5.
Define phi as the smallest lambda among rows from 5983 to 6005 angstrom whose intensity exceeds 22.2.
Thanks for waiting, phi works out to 5987.41 angstrom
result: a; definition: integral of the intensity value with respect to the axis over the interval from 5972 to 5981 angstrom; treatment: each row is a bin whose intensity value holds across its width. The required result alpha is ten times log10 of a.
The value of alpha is 23.1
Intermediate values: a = 202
